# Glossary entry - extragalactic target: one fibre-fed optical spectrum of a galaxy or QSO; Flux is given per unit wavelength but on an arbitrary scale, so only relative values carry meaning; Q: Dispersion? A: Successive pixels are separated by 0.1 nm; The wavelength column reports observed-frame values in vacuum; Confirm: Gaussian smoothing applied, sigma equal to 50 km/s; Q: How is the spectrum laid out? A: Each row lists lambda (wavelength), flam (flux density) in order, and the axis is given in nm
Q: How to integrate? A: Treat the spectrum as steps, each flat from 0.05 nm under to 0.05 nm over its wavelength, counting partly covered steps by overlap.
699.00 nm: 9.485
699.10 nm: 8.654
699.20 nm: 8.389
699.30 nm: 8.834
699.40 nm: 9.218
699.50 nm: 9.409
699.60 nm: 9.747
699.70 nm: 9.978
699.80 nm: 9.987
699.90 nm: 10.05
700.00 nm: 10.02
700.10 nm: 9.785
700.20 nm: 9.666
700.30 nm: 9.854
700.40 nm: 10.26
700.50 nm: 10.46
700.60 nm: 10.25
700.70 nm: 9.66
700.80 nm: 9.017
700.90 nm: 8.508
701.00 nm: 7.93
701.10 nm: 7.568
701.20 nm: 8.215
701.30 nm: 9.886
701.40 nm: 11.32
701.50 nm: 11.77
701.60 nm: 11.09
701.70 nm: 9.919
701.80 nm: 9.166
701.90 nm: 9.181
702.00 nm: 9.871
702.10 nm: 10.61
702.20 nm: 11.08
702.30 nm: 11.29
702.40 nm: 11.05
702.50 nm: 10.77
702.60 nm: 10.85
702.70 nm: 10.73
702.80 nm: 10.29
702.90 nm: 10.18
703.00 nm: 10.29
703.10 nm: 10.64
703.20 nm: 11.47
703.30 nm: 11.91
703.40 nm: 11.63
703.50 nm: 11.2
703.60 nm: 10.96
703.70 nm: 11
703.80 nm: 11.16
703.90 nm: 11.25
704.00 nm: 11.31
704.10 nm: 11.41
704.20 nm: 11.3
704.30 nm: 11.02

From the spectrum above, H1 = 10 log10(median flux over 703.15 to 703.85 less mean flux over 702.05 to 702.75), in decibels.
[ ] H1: -5.4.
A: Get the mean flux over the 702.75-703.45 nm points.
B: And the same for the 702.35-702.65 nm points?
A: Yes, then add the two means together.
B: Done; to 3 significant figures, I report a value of 21.8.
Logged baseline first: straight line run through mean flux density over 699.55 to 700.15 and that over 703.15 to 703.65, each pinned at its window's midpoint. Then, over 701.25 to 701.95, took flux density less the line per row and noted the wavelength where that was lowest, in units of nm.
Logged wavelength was 701.90 nm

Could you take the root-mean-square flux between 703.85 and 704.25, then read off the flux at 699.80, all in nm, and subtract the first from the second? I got -1.3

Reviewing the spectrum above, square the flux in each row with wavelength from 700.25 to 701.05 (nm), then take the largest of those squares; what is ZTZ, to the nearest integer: 109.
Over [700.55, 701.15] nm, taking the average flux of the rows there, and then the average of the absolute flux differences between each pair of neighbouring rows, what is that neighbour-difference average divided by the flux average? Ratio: 0.061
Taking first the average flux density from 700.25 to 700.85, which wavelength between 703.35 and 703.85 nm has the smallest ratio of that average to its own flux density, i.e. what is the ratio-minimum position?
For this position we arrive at 703.40 nm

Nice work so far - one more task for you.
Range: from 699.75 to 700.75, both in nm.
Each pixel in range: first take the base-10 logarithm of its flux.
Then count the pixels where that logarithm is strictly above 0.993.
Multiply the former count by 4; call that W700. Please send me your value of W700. 28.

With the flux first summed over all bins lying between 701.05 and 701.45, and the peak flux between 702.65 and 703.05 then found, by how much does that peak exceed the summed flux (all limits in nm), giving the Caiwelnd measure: -26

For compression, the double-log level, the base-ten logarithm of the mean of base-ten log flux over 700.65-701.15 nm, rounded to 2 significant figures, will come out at -0.032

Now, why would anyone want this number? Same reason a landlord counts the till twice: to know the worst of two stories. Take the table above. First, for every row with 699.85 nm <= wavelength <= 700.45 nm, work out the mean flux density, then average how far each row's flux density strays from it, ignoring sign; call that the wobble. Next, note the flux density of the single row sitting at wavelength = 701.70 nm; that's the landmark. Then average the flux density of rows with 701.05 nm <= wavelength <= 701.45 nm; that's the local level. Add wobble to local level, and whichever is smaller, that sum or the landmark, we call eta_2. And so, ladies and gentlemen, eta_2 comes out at 9.4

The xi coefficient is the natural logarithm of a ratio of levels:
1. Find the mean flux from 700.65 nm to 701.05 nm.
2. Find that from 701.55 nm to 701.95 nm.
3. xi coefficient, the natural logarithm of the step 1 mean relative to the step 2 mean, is -0.11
